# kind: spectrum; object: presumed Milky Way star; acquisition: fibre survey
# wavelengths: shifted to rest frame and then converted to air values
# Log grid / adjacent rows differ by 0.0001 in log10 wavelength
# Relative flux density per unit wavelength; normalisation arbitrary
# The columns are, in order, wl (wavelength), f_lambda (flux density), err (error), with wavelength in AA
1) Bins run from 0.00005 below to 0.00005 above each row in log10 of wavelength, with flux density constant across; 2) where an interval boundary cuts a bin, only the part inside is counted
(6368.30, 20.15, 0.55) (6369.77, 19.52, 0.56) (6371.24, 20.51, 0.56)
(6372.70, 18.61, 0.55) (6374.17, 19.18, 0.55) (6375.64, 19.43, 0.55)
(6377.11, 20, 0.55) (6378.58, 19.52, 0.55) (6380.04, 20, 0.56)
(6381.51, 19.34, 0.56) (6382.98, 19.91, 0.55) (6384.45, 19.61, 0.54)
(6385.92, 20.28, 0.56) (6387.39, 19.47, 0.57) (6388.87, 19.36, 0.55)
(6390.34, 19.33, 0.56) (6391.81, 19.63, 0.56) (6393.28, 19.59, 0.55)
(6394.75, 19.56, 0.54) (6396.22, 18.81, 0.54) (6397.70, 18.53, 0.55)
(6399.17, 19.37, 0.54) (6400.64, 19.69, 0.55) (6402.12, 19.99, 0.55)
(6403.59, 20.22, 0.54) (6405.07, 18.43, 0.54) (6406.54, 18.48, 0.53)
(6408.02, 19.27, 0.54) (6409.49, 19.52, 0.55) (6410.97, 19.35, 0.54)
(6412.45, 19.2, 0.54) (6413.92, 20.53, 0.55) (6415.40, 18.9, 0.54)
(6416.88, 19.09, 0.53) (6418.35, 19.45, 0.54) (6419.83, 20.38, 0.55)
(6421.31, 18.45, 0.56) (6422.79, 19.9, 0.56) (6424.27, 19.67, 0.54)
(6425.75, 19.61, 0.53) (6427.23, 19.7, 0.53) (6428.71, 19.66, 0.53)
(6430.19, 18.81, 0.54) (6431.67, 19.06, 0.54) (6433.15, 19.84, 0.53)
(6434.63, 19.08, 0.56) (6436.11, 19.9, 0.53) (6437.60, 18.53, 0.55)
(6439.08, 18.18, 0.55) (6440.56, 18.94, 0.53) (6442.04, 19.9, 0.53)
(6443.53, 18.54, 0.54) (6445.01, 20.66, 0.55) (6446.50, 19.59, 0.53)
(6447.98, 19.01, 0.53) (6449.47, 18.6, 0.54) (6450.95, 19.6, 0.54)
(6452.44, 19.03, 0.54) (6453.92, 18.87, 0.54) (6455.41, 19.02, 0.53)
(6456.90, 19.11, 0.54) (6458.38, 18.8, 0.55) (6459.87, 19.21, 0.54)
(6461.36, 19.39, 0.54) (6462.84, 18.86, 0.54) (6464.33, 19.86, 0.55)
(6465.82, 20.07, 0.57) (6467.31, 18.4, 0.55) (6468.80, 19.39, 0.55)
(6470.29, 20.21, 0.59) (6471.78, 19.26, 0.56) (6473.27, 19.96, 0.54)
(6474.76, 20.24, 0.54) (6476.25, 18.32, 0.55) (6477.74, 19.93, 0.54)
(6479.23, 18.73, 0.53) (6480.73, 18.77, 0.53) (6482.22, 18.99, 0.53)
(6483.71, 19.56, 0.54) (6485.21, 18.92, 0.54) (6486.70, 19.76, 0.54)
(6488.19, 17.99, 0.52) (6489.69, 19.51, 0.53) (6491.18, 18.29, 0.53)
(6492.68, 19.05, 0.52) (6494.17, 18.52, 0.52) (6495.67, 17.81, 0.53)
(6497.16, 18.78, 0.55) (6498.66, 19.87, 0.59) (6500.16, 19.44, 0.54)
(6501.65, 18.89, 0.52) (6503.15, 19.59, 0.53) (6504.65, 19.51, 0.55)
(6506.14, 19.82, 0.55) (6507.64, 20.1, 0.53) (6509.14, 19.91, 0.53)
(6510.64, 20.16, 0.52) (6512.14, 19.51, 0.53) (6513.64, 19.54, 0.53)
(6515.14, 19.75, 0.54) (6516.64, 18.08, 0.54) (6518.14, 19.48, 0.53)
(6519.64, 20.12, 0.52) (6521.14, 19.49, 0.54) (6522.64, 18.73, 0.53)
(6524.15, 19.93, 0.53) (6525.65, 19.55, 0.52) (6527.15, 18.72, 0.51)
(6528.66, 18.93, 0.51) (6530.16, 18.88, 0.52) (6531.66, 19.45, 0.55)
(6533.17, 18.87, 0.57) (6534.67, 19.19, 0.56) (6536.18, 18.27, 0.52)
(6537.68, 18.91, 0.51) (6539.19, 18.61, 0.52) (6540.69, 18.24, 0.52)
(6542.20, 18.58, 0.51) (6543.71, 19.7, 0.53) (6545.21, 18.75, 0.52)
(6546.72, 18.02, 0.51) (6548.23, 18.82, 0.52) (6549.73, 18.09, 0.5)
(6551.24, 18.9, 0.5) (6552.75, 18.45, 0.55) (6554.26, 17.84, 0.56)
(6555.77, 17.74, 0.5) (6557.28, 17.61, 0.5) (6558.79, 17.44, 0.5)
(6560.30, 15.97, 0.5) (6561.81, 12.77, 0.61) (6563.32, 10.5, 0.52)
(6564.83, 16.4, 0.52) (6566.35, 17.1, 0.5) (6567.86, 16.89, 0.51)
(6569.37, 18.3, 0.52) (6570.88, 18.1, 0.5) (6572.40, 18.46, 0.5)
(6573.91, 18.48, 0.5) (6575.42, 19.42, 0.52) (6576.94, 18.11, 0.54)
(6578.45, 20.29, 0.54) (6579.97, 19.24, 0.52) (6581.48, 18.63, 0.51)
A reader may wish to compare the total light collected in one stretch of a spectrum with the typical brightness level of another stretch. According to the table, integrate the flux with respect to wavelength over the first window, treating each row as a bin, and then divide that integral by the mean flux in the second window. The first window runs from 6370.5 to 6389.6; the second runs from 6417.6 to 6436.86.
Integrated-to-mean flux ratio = 19.2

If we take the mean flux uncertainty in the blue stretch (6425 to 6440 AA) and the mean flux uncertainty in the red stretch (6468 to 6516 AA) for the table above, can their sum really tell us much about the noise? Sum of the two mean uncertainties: 1.08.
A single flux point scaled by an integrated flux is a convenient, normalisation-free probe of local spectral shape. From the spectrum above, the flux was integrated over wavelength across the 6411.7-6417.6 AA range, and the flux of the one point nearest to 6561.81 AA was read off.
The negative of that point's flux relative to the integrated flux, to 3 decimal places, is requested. -0.111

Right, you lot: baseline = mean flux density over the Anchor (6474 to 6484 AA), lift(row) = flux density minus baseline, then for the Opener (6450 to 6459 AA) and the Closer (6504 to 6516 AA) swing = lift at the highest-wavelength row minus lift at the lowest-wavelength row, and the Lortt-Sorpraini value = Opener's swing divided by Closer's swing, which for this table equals -3.3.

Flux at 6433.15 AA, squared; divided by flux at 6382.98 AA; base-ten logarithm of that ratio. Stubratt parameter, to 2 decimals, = 1.30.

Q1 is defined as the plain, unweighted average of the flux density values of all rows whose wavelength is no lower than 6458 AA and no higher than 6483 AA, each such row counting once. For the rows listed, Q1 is 19.3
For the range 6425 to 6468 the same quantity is 19.2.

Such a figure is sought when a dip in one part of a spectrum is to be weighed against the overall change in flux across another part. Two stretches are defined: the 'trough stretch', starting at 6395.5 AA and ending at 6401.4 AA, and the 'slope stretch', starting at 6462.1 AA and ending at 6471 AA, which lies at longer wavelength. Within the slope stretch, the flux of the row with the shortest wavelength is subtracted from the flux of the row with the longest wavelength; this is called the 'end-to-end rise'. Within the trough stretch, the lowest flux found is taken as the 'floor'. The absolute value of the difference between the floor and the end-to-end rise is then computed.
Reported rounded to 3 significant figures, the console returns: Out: 17.2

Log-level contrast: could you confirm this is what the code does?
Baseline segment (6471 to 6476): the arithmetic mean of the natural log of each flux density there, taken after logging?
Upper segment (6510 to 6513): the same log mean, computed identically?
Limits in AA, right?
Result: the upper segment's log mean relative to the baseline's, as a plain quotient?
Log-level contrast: 1.00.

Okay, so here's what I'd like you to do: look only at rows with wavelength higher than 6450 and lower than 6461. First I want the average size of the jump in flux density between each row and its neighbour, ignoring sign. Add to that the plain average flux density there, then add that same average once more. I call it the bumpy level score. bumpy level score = 38.5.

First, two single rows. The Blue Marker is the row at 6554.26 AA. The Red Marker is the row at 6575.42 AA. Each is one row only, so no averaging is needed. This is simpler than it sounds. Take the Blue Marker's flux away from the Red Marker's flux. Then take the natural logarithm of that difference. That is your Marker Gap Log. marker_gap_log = 0.5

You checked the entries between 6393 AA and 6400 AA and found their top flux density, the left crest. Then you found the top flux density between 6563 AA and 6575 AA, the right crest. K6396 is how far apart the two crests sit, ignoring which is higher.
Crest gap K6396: 1.1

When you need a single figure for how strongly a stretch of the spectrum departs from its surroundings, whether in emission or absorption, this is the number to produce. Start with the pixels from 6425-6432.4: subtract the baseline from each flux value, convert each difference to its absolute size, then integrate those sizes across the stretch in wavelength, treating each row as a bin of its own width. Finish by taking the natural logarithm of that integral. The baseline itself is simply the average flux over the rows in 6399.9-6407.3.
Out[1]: 0.9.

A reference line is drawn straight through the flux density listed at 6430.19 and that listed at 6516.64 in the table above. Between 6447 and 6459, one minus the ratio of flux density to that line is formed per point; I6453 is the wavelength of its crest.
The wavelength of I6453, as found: 6449.47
